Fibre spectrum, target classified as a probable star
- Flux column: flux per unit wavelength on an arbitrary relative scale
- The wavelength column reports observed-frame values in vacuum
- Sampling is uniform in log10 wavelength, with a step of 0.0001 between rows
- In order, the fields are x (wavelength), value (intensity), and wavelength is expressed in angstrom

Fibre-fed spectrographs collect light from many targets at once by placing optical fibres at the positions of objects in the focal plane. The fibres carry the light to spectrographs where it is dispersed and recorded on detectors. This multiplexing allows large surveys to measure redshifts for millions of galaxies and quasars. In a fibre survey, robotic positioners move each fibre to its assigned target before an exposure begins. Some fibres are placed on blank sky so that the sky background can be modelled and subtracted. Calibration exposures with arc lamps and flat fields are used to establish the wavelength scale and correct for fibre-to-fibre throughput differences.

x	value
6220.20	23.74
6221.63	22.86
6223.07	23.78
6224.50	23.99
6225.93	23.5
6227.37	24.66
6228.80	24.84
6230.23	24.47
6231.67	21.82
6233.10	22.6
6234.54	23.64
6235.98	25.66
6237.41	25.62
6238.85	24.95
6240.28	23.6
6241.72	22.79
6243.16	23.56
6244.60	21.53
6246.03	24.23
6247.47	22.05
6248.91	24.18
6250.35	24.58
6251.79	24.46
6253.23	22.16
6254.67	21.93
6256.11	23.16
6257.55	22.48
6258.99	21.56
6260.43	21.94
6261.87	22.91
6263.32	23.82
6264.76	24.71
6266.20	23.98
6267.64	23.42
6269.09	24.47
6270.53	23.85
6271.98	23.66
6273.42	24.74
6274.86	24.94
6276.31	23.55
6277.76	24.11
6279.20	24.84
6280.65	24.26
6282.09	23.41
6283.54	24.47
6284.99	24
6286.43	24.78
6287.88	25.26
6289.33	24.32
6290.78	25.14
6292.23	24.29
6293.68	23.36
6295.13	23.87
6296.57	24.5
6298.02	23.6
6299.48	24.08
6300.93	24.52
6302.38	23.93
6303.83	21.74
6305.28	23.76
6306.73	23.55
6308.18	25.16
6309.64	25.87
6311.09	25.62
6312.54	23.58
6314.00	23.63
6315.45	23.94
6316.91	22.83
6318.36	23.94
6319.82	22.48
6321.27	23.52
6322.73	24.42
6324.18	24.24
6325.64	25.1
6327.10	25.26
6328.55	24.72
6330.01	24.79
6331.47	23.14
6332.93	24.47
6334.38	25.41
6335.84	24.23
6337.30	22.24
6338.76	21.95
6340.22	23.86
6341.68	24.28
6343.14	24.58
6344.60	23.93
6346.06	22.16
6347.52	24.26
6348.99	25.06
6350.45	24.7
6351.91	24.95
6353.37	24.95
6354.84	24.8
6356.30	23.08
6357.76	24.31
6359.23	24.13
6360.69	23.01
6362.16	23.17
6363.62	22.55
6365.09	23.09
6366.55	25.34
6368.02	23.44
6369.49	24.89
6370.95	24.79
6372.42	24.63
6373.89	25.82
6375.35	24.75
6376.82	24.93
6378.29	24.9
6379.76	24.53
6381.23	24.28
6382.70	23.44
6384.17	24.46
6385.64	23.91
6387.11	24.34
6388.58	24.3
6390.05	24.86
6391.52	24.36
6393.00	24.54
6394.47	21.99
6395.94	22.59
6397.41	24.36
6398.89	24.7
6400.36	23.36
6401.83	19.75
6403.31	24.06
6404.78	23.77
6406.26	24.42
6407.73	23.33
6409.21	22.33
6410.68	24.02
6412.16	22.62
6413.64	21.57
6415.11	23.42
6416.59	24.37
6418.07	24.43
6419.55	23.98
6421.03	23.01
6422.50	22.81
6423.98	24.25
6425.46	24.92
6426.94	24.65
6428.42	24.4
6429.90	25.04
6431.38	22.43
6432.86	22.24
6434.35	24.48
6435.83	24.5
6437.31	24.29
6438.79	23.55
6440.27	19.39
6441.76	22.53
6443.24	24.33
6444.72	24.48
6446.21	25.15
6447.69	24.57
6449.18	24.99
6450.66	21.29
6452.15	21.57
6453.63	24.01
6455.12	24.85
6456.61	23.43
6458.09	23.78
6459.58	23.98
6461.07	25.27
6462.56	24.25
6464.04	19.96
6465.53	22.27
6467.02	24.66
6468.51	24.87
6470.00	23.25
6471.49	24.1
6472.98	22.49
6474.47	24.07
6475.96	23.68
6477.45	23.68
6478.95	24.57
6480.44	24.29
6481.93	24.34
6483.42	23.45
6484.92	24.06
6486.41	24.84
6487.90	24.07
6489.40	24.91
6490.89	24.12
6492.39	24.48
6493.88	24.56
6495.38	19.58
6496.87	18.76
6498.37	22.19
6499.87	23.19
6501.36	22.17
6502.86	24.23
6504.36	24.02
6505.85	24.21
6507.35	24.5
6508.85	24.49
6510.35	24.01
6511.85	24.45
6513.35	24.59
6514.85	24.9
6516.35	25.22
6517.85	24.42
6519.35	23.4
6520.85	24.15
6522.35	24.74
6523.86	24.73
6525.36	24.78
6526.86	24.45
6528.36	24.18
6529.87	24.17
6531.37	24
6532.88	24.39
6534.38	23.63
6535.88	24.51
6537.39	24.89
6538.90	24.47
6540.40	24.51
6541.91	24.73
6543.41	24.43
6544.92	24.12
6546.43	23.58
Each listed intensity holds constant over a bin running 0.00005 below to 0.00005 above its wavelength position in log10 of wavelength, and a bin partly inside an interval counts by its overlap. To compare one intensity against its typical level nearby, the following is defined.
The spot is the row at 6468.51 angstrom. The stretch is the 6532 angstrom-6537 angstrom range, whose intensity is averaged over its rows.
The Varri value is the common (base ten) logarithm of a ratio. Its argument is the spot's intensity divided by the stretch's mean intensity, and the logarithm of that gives 0.012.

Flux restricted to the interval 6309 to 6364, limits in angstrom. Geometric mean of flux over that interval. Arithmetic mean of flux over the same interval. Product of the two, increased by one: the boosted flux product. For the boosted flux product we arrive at 578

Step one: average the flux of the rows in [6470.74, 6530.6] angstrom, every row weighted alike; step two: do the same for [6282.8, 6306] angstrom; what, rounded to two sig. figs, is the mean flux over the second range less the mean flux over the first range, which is 0.22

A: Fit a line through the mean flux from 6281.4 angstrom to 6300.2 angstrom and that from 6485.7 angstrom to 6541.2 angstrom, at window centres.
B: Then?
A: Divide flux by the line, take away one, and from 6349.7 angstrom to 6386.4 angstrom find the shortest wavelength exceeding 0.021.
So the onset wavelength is 6350.45 angstrom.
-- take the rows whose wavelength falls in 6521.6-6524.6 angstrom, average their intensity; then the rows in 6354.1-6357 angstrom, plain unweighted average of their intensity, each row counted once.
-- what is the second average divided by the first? 0.97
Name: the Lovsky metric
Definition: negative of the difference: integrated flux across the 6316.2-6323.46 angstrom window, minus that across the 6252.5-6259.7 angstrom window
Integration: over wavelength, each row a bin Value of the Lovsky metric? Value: -10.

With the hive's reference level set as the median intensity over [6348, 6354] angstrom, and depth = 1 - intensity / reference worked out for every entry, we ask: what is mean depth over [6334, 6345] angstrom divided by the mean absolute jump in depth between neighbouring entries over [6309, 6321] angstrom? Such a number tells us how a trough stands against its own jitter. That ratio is 1.3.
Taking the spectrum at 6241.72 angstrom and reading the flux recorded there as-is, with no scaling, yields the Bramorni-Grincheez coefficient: 22.79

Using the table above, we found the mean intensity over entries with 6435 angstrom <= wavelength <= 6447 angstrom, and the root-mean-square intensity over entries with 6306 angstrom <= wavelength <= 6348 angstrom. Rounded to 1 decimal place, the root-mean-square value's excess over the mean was 0.5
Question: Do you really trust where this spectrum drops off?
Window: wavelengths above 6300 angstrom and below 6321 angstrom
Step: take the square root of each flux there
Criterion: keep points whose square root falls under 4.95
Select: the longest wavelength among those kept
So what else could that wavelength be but 6319.82 angstrom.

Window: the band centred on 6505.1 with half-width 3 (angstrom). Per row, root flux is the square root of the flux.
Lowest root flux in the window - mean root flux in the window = -0.02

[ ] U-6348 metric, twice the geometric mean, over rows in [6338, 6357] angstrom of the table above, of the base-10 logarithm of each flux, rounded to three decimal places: 2.761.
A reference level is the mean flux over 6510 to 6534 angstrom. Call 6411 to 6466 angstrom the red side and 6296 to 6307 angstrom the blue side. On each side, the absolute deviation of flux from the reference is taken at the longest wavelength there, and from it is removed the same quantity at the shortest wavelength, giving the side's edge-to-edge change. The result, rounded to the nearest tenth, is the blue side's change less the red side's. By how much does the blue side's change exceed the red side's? 0.4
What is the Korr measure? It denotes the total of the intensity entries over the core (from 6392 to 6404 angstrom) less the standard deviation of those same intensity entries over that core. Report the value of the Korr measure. 184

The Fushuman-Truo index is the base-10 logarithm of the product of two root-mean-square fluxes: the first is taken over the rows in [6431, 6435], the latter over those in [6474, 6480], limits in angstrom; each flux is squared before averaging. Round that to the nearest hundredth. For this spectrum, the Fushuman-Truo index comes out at 2.74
